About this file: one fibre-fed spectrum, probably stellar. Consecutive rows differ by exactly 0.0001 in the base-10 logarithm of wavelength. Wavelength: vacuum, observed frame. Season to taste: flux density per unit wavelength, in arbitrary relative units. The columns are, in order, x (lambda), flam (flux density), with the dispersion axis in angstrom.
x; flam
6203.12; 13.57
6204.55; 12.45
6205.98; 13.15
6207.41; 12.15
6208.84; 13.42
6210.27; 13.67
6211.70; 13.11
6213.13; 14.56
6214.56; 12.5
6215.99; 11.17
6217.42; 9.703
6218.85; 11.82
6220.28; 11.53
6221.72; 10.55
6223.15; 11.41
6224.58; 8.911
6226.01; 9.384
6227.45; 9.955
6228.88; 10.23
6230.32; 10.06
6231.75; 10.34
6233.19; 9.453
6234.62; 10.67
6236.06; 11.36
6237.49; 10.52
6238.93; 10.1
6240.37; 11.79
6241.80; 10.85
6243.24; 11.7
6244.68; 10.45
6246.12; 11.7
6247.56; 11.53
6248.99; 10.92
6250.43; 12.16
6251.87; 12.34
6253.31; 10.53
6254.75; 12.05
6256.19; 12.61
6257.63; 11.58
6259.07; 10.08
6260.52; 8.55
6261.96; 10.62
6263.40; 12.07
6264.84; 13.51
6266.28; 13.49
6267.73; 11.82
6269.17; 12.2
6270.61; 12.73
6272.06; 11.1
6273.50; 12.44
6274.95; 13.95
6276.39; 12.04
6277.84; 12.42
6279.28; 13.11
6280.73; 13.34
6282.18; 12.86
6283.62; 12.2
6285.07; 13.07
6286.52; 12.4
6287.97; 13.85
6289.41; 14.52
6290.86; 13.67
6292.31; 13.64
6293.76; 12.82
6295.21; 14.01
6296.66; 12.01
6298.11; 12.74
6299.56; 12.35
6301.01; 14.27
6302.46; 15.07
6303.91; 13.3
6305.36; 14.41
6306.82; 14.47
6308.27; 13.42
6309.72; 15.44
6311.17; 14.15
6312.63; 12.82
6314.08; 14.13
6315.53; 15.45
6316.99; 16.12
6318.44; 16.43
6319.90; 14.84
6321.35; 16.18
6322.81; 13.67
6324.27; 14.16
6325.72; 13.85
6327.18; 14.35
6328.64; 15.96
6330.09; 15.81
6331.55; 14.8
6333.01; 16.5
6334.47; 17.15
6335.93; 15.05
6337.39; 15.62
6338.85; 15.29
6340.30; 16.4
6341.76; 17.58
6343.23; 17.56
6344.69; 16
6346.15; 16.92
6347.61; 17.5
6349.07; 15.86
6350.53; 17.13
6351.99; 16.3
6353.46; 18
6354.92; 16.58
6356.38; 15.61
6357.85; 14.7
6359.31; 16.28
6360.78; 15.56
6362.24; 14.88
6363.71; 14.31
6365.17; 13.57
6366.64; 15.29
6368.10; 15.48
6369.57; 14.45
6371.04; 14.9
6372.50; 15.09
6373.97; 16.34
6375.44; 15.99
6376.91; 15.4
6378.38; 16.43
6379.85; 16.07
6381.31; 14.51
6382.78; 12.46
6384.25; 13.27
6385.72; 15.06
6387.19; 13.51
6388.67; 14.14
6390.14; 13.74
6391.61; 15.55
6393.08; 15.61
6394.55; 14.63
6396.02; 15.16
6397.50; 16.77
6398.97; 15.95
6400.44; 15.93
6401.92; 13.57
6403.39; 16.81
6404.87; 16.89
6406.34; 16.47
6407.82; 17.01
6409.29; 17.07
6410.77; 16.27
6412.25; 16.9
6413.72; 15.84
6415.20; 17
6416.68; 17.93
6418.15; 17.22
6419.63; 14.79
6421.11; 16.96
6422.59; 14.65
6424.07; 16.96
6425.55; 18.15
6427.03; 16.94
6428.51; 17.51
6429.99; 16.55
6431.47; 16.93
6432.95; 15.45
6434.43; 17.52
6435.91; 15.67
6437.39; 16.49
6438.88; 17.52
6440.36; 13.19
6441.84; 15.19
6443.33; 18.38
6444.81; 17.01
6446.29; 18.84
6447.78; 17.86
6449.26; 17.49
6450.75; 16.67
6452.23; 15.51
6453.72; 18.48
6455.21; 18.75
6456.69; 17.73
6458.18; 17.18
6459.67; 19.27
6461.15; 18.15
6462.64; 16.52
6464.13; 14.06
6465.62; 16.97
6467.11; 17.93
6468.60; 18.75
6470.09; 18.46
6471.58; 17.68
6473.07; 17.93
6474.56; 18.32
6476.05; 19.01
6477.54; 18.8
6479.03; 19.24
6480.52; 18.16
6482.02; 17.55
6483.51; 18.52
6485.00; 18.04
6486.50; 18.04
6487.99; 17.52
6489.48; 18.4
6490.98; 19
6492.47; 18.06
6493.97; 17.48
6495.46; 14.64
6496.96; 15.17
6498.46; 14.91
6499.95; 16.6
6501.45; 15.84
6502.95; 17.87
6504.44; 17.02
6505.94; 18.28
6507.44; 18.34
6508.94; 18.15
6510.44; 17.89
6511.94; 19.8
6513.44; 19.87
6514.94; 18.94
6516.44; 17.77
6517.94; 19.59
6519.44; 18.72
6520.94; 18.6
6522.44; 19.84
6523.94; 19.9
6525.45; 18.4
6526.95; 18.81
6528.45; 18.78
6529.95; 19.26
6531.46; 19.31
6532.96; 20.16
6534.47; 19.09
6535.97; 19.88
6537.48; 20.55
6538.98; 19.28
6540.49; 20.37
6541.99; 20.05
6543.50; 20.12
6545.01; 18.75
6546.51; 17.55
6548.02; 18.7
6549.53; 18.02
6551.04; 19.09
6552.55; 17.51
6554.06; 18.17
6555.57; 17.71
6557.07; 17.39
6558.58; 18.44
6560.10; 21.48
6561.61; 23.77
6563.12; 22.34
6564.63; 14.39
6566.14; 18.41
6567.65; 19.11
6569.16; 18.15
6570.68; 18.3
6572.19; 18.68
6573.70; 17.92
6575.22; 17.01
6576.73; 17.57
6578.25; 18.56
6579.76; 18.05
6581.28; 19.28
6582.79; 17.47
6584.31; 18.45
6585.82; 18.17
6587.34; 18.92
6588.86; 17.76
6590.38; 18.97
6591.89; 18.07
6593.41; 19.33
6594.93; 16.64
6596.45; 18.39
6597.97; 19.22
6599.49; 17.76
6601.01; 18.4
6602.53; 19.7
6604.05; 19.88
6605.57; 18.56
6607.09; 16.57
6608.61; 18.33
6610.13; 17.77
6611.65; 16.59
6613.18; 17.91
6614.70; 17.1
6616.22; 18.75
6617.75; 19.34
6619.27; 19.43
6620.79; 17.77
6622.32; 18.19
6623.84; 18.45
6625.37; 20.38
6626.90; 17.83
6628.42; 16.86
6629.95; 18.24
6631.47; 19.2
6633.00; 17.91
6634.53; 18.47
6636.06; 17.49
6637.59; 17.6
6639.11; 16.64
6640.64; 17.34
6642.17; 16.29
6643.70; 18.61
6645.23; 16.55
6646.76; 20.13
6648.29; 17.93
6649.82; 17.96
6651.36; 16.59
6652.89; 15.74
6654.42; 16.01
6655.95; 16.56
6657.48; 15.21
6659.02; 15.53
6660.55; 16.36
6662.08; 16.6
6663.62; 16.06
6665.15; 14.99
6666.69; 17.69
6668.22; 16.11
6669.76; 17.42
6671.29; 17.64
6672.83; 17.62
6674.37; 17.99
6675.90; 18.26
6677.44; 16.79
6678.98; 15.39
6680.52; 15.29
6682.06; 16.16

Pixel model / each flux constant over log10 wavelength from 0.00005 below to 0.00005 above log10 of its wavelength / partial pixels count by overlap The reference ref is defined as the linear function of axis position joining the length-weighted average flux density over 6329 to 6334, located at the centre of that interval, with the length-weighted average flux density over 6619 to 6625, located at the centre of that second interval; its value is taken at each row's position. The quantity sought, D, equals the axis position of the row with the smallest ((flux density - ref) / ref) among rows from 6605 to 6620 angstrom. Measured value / 6611.65 angstrom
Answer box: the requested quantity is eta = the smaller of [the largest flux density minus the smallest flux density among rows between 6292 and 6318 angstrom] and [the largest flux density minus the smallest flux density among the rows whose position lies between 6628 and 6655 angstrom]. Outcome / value 4.1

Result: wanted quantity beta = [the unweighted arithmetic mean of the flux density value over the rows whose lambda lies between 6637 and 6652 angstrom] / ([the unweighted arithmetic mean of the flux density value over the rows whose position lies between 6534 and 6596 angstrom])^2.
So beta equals 0.050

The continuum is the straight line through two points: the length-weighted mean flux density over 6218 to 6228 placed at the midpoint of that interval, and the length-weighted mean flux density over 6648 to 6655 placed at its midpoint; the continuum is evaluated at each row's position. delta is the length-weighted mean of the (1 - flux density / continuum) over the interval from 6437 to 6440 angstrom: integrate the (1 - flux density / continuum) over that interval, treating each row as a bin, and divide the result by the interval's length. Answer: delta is -0.213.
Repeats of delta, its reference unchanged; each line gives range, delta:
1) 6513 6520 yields -0.280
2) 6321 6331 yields -0.232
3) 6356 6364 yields -0.219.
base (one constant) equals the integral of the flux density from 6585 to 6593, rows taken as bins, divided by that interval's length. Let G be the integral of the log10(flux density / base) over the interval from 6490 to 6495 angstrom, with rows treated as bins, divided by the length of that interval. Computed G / -0.01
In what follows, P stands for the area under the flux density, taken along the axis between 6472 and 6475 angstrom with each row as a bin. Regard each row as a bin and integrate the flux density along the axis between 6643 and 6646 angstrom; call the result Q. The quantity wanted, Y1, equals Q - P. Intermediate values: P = 54.2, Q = 53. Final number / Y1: -1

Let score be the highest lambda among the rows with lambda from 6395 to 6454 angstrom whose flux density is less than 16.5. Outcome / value 6452.23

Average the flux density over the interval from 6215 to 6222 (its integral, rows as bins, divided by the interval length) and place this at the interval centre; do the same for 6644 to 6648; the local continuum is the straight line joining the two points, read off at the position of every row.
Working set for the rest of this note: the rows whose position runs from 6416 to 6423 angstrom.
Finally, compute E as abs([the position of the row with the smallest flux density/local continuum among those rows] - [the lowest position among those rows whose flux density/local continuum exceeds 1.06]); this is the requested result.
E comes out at 5.9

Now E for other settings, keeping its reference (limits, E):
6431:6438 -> 1.5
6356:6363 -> 1.5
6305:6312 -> 2.9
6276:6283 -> 2.9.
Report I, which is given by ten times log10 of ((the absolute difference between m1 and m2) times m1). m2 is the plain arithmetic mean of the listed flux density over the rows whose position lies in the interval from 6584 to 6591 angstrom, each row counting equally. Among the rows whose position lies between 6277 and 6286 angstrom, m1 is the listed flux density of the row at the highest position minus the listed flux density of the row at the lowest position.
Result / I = 11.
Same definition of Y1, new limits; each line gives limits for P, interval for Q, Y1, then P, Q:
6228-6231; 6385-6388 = 12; 30.4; 43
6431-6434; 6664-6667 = -1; 48.8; 48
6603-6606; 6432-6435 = -9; 58.0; 49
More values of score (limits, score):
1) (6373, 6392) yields 6391.61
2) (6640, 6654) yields 6652.89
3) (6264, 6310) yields 6309.72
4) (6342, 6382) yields 6381.31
